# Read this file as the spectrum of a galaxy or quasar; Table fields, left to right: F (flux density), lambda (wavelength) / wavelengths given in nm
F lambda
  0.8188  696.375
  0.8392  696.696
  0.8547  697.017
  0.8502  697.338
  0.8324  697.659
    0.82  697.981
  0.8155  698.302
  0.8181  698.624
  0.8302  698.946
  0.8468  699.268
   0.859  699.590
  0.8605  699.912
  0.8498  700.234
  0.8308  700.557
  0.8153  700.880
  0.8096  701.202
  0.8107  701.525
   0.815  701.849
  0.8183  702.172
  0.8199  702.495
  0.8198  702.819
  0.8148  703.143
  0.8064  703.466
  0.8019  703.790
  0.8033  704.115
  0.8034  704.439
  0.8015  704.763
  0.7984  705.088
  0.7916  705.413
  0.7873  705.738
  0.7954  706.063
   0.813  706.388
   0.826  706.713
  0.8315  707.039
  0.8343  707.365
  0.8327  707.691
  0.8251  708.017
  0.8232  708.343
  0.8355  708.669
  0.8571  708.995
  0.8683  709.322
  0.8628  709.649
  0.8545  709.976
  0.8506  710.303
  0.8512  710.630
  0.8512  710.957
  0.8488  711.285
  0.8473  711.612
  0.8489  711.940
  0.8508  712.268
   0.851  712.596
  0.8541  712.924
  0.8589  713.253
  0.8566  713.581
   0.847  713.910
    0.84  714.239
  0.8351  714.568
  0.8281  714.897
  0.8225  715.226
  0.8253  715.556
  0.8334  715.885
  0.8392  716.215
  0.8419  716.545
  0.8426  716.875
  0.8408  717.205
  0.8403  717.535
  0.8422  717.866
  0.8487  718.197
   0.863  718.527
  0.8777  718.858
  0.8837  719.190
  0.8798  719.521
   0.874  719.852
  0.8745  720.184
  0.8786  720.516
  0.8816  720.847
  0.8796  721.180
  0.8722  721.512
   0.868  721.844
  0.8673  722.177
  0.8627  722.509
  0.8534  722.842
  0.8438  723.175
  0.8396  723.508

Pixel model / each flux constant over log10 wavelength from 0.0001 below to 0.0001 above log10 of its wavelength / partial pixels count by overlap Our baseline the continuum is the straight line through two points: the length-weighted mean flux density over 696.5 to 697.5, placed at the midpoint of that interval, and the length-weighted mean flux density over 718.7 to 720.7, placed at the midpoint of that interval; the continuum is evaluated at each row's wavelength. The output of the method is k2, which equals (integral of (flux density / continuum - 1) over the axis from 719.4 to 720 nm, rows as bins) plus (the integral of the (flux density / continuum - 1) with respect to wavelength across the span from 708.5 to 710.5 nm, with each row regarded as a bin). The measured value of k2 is -0.023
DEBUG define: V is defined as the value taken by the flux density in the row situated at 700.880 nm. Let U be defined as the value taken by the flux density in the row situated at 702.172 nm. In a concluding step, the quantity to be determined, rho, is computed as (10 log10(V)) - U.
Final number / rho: -1.71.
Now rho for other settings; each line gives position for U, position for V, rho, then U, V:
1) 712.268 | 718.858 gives -1.42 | 0.8508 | 0.8777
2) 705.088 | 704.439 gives -1.75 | 0.7984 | 0.8034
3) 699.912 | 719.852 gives -1.45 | 0.8605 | 0.874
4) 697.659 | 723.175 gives -1.57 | 0.8324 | 0.8438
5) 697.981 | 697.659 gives -1.62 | 0.82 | 0.8324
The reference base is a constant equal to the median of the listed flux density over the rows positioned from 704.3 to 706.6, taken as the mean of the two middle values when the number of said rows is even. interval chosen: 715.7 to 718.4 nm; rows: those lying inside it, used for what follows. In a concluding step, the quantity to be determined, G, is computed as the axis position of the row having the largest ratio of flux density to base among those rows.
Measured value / 718.197 nm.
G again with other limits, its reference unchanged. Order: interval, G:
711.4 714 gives 713.253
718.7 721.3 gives 719.190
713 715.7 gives 713.253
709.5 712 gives 709.649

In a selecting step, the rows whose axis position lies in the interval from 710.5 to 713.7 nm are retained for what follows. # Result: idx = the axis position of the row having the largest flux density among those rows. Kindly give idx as 713.253 nm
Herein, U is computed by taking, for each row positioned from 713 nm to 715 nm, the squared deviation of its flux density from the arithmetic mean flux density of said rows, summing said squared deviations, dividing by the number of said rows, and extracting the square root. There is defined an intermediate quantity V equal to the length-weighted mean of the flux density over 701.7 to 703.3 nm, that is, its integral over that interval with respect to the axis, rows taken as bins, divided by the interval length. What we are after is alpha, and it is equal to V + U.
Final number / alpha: 0.829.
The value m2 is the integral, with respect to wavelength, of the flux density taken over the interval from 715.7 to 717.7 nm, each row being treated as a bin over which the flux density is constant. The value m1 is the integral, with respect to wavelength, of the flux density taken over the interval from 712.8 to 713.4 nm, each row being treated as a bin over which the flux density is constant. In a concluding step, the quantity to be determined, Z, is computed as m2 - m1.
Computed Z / 1.2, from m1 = 0.51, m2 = 1.68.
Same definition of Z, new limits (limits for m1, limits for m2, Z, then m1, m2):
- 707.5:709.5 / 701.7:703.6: -0.1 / 1.68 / 1.55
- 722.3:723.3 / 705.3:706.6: 0.2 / 0.85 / 1.04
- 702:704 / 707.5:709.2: -0.2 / 1.63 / 1.42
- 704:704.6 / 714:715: 0.4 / 0.48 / 0.84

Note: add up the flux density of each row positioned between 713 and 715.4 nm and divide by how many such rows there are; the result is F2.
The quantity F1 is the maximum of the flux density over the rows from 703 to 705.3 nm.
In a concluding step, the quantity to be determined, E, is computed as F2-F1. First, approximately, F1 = 0.8148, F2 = 0.84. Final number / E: 0.026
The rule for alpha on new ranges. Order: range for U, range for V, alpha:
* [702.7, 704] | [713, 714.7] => 0.855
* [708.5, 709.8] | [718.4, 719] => 0.883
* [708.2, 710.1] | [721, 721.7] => 0.891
